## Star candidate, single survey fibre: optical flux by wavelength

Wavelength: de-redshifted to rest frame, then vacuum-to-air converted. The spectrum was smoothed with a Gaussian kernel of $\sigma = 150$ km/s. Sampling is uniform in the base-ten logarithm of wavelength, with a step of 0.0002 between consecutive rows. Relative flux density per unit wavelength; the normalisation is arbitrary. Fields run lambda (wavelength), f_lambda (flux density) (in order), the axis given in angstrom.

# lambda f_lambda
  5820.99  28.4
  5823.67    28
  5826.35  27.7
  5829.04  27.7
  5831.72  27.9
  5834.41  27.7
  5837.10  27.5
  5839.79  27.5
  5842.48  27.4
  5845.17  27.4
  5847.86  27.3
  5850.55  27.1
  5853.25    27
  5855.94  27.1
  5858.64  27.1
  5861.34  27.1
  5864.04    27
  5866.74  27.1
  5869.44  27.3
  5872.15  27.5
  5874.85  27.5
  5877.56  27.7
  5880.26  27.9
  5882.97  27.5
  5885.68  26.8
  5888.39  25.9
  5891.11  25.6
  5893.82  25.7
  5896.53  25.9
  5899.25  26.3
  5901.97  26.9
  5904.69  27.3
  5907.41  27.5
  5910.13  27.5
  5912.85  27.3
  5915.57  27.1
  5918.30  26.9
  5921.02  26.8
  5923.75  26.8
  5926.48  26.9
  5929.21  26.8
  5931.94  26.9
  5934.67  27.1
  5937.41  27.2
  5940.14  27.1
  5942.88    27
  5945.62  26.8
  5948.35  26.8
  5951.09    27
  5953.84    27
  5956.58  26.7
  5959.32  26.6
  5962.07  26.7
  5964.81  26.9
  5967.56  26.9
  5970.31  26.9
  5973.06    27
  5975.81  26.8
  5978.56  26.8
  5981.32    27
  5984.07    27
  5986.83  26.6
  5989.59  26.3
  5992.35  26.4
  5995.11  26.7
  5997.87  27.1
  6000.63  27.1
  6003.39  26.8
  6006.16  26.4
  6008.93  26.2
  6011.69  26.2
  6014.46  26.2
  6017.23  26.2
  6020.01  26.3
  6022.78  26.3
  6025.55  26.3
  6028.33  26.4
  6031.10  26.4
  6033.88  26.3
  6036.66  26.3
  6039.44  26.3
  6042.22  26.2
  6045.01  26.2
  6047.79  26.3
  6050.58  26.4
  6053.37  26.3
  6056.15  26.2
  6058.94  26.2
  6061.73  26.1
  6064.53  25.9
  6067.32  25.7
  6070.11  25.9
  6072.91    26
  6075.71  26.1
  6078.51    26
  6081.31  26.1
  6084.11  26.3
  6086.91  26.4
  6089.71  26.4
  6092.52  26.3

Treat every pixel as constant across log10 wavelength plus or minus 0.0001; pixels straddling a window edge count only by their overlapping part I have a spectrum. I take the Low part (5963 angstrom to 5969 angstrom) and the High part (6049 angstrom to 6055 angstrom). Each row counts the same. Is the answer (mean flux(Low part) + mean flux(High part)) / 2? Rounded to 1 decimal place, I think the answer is 26.6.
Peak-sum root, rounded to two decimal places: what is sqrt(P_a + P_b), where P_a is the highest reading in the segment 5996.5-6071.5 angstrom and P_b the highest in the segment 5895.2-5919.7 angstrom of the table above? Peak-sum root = 7.39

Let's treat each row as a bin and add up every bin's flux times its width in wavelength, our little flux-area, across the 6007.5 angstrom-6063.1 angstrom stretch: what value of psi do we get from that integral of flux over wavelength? 1460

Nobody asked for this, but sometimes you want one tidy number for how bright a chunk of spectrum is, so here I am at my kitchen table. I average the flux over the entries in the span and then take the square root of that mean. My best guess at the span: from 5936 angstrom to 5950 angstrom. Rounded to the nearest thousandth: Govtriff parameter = 5.194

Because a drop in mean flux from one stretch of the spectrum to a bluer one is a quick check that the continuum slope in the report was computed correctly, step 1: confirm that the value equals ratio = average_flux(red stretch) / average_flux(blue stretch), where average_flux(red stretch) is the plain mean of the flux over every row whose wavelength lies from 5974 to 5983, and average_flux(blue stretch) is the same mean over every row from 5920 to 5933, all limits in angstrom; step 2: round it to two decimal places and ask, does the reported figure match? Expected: 1.00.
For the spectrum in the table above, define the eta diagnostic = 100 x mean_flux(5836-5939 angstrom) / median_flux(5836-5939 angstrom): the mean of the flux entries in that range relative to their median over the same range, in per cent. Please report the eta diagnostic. 99.7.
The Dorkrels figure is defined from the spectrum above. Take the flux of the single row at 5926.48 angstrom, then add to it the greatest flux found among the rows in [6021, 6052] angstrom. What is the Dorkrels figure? 53.3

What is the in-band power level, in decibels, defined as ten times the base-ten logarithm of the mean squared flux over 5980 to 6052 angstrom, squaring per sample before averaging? 28.5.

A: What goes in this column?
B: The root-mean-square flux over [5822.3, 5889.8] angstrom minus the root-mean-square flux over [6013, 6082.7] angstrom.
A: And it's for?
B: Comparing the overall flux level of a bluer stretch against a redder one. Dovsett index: 1.2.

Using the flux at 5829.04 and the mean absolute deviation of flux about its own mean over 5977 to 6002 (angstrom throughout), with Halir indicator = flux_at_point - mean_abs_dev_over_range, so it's 27.5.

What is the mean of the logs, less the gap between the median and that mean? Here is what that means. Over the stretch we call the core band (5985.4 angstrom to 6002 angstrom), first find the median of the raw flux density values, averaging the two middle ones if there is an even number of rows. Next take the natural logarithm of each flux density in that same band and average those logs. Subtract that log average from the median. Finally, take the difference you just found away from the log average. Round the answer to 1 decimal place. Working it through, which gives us -20.1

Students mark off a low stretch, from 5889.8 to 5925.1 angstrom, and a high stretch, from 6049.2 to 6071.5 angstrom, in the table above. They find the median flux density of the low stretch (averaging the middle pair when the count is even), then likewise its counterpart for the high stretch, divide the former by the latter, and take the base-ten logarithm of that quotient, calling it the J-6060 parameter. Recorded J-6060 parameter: 0.0123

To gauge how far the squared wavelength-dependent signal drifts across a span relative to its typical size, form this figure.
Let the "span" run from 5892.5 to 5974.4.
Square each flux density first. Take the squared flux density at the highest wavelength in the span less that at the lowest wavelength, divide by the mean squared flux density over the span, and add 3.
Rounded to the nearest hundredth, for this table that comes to 3.09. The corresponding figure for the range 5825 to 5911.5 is 2.99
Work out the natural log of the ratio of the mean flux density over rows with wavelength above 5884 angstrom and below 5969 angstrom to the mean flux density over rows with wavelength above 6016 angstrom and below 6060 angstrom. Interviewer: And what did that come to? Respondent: 0.019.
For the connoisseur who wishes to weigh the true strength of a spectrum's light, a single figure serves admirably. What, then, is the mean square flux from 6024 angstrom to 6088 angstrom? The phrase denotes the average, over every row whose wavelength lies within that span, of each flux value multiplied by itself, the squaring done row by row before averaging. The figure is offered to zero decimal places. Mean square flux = 686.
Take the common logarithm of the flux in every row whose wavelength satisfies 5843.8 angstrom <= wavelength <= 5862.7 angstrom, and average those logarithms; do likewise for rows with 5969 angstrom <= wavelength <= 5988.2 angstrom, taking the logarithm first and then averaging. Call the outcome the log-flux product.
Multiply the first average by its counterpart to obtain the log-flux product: 2.05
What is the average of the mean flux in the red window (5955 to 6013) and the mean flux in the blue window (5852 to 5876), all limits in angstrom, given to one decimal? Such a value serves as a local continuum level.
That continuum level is 27.0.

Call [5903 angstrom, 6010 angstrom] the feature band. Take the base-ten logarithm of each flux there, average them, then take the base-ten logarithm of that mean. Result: 0.155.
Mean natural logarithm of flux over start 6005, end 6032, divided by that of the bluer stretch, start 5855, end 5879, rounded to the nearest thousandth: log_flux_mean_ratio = 0.989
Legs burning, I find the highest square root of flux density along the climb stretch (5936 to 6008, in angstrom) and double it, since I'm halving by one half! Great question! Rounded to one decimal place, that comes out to 10.4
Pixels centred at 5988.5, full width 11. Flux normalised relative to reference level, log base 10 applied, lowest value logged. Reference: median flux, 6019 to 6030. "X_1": 0.000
